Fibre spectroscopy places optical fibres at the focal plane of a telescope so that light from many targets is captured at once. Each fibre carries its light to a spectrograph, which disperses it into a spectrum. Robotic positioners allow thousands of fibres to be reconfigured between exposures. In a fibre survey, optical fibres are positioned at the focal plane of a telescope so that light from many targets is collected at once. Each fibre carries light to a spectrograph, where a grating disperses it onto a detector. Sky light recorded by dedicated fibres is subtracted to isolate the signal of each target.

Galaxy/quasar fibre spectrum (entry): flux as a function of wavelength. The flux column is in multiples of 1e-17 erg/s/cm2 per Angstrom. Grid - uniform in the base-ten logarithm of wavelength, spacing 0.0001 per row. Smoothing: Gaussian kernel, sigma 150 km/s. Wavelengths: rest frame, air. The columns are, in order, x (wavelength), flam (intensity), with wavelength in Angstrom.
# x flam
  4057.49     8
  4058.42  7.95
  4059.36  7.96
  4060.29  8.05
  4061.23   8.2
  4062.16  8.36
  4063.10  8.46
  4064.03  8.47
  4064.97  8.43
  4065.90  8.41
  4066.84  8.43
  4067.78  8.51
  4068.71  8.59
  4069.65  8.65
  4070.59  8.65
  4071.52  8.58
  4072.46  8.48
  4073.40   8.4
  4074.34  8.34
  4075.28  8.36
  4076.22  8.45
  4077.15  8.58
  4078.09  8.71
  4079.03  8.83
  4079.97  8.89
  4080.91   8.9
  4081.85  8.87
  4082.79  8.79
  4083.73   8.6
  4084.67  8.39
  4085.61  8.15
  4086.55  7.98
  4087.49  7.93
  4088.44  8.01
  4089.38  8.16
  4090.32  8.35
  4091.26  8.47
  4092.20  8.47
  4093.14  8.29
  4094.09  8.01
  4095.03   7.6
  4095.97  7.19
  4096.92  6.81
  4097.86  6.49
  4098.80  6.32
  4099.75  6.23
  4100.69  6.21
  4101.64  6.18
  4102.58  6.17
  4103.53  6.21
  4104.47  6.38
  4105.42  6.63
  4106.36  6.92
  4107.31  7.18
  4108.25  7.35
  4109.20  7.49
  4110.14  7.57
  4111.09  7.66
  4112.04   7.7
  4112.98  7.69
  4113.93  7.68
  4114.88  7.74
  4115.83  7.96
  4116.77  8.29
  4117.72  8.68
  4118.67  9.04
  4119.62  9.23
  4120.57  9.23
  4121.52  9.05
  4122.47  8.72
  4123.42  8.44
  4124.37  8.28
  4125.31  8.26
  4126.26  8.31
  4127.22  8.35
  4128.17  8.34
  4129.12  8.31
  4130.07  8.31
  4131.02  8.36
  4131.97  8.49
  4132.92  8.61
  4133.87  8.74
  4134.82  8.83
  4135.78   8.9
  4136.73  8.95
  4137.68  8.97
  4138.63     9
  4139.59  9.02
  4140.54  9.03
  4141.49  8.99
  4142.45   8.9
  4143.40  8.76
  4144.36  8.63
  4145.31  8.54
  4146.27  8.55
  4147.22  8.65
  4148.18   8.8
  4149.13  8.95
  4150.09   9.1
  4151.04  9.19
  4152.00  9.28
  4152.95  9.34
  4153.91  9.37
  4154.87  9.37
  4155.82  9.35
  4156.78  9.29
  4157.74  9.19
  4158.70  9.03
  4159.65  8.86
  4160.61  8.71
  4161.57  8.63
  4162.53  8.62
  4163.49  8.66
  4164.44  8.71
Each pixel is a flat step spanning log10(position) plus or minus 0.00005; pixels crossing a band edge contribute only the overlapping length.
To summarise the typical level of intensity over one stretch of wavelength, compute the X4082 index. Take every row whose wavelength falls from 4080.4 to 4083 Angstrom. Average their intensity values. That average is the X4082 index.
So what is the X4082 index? 8.9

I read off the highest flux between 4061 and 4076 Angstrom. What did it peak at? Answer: 8.65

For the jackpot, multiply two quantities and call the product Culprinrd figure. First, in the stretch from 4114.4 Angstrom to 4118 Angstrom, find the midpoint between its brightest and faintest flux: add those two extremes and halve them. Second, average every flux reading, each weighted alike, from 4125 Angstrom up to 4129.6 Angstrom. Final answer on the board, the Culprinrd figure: 68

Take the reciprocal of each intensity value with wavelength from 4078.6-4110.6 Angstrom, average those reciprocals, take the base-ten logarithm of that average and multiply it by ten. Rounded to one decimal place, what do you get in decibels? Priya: -8.7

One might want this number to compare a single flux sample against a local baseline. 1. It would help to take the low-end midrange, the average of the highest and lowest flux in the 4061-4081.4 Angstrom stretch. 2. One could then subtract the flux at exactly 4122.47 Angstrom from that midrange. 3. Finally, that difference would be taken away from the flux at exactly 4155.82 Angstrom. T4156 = 9.5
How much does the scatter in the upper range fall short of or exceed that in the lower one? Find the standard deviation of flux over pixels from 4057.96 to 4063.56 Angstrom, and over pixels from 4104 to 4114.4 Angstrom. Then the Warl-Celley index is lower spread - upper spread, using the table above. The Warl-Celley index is -0.25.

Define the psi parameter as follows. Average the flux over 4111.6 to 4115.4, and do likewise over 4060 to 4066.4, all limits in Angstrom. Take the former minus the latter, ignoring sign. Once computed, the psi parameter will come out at 0.64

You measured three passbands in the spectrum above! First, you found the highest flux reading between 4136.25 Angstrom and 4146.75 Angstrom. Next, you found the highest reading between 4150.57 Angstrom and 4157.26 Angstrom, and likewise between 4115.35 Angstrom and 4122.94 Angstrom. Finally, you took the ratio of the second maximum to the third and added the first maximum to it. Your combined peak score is 10.0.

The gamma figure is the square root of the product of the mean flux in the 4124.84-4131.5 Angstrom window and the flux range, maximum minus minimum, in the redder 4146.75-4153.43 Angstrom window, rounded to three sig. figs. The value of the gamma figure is 2.40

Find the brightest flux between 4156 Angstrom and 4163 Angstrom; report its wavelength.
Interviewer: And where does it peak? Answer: 4156.78 Angstrom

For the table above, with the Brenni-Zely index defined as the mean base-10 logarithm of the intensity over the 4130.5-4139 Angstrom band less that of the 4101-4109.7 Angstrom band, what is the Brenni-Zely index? 0.12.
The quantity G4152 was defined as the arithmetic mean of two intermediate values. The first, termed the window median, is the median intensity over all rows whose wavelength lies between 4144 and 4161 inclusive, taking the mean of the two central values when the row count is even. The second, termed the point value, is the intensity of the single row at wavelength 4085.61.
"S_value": 8.61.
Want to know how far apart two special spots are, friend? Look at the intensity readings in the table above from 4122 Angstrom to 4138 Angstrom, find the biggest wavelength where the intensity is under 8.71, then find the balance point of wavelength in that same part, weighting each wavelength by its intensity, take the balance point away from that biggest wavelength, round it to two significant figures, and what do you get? 2.8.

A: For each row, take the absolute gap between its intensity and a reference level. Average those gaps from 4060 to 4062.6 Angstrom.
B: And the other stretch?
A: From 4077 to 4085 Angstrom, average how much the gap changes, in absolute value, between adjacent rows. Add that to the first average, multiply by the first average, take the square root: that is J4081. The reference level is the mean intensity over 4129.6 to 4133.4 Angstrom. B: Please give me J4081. 0.28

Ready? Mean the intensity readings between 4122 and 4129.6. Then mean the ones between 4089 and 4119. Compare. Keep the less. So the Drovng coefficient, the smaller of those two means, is 7.4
